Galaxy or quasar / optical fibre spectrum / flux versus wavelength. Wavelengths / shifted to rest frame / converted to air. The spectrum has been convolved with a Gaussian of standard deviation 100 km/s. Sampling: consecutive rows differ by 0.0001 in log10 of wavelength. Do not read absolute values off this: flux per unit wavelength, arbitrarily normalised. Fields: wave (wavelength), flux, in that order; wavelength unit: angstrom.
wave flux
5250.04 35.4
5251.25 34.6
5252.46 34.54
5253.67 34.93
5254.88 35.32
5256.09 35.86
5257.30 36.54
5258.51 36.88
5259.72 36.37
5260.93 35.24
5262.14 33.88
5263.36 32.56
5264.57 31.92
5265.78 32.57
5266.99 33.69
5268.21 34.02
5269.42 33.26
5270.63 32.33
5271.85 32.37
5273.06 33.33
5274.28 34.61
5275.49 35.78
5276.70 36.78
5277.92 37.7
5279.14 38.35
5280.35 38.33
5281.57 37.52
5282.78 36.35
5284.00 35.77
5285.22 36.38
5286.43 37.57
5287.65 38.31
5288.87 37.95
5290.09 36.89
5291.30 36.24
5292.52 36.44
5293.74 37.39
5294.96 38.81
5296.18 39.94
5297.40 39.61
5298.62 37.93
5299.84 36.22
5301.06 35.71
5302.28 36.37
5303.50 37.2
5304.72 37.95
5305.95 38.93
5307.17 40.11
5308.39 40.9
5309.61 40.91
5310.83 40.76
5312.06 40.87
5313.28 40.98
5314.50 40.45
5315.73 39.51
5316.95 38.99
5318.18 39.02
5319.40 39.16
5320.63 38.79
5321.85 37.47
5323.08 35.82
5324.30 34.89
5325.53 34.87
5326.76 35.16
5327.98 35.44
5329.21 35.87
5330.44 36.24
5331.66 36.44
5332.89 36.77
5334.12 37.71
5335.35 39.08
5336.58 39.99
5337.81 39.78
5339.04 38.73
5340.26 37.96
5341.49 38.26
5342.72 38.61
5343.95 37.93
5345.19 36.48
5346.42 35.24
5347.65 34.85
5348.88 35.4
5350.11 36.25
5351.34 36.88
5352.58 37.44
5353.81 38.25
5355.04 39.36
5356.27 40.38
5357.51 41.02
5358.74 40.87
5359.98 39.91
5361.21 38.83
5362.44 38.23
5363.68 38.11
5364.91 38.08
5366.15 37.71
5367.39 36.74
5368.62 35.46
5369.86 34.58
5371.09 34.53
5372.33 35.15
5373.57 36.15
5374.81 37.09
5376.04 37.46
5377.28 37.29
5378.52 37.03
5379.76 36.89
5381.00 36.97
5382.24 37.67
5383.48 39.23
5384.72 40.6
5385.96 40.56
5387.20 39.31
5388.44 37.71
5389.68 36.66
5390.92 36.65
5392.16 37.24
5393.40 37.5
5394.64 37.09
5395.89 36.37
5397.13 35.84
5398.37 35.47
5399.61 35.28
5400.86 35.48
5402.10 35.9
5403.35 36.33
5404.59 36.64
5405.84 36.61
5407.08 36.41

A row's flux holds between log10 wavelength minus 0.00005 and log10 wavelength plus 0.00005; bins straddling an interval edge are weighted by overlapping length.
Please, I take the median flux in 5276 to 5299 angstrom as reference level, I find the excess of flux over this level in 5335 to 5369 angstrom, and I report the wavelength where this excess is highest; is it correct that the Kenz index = 5357.51 angstrom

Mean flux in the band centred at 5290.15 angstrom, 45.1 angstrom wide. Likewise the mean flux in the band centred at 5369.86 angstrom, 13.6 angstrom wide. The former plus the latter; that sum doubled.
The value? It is 147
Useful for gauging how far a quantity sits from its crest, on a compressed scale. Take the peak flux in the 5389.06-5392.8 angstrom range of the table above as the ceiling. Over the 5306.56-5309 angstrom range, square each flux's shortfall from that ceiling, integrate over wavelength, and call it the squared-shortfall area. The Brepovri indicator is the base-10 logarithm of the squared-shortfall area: 1.42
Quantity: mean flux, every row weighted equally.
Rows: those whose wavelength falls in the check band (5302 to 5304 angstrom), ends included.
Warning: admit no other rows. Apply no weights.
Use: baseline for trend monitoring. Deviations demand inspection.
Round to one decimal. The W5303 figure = 36.8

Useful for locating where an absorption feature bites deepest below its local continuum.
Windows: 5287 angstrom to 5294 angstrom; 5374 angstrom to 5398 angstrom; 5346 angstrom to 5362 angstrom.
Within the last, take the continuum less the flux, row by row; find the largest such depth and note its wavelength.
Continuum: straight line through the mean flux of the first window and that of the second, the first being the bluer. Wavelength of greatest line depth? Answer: 5347.65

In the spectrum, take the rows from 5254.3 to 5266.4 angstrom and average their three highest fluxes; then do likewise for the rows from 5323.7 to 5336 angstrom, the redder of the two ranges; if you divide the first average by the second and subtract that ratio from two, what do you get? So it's 1.03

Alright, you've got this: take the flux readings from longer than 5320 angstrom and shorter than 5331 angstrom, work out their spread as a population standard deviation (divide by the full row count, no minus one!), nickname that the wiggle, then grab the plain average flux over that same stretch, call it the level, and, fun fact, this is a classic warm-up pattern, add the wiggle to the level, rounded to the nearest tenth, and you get 37.3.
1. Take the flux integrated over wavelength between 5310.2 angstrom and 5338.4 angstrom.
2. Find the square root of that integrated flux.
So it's 32.73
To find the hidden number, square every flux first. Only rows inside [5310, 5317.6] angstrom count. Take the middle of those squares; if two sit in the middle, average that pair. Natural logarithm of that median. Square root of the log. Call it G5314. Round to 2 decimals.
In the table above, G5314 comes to 2.72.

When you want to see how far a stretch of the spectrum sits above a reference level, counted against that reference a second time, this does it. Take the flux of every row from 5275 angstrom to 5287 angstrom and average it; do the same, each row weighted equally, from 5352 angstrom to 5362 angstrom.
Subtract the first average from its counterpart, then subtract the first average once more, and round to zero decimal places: -35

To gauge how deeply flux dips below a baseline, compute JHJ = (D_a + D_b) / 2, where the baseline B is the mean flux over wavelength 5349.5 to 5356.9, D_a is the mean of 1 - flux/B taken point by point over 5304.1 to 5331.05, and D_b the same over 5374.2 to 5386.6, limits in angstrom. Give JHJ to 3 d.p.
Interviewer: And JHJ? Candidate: -0.003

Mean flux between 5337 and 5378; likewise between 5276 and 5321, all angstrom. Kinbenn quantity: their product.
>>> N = 1438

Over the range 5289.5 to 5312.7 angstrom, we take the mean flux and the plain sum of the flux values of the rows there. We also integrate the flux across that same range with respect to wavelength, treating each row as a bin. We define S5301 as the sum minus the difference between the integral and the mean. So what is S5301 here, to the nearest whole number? -123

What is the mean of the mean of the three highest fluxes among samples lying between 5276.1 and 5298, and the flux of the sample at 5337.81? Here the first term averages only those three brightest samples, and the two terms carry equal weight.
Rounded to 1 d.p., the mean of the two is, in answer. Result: 39.6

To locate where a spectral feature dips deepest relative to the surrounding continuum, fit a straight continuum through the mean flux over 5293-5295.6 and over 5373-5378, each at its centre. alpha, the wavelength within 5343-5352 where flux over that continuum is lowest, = 5347.65 angstrom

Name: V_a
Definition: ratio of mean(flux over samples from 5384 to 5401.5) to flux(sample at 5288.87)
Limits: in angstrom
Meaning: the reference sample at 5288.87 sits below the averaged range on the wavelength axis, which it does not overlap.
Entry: 0.98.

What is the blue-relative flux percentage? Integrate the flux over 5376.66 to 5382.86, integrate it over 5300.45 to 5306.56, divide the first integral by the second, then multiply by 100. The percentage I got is 101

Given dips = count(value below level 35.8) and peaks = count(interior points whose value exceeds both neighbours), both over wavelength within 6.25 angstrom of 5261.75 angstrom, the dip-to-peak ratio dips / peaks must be 6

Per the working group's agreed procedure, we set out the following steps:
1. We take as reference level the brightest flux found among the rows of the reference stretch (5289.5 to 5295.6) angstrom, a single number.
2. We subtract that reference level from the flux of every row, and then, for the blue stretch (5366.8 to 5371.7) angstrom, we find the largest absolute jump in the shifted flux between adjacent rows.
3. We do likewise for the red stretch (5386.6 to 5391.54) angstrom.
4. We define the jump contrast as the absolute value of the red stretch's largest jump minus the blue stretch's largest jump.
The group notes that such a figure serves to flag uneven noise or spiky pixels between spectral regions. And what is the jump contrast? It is 0.32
